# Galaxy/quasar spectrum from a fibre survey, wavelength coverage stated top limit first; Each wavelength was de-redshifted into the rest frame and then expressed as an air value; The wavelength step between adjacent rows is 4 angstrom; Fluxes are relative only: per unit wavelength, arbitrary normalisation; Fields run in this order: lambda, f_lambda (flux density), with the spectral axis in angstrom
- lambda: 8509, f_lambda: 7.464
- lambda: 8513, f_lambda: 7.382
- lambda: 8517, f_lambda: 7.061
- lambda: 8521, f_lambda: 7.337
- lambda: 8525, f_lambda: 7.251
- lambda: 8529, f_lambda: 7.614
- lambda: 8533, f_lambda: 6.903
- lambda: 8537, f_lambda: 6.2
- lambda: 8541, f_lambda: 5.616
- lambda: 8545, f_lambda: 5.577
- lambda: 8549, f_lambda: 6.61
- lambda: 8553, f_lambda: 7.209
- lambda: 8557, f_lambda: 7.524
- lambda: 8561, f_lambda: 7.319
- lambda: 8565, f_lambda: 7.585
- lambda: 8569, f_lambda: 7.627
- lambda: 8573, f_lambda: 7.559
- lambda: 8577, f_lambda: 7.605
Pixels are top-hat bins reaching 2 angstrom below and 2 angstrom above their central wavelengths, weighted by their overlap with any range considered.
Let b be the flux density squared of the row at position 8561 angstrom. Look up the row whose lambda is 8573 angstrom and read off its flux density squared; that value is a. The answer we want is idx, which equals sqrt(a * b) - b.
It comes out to 2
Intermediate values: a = 57.1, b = 53.6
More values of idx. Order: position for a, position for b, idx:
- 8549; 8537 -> 3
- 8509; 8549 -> 6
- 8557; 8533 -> 4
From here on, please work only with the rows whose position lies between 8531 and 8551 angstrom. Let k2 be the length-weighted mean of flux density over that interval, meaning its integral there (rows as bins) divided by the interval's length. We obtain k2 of 6.18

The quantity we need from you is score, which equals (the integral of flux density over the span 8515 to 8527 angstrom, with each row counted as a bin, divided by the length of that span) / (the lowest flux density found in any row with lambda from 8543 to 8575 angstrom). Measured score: 1.29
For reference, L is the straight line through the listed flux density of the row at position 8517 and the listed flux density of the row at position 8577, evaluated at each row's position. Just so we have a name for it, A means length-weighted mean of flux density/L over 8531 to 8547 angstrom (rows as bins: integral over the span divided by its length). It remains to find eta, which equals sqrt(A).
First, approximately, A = 0.84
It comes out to 0.91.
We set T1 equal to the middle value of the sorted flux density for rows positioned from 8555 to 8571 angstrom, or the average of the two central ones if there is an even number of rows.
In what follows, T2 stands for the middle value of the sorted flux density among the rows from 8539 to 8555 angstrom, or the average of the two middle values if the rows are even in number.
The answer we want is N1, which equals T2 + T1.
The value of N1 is 13.7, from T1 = 7.6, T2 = 6.1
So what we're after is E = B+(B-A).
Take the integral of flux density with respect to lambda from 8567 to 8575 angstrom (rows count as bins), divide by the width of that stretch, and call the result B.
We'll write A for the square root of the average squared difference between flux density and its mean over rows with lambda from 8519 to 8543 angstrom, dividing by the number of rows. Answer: 14.5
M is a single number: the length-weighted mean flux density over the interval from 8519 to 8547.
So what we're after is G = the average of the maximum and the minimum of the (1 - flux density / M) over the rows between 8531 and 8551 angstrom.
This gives 0.06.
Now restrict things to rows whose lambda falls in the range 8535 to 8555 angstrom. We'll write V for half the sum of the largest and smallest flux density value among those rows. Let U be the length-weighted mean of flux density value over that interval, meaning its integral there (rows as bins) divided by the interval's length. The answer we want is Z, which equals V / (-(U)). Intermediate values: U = 6.24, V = 6.39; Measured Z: -1.02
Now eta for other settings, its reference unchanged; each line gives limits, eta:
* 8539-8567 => 0.96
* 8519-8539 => 0.99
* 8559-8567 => 1.00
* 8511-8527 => 1.01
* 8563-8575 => 1.00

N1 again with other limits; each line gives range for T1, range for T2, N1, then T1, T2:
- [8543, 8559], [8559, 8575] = 14.5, 6.9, 7.6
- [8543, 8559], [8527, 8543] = 13.5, 6.9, 6.6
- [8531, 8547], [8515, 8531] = 13.2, 5.9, 7.3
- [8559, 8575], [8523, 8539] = 14.6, 7.6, 7.1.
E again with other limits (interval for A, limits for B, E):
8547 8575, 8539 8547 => 10.9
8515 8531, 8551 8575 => 14.7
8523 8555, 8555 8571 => 14.3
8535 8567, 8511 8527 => 13.7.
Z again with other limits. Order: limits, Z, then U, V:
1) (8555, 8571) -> -0.99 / 7.51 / 7.47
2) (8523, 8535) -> -1.00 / 7.26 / 7.26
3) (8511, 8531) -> -1.00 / 7.33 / 7.34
